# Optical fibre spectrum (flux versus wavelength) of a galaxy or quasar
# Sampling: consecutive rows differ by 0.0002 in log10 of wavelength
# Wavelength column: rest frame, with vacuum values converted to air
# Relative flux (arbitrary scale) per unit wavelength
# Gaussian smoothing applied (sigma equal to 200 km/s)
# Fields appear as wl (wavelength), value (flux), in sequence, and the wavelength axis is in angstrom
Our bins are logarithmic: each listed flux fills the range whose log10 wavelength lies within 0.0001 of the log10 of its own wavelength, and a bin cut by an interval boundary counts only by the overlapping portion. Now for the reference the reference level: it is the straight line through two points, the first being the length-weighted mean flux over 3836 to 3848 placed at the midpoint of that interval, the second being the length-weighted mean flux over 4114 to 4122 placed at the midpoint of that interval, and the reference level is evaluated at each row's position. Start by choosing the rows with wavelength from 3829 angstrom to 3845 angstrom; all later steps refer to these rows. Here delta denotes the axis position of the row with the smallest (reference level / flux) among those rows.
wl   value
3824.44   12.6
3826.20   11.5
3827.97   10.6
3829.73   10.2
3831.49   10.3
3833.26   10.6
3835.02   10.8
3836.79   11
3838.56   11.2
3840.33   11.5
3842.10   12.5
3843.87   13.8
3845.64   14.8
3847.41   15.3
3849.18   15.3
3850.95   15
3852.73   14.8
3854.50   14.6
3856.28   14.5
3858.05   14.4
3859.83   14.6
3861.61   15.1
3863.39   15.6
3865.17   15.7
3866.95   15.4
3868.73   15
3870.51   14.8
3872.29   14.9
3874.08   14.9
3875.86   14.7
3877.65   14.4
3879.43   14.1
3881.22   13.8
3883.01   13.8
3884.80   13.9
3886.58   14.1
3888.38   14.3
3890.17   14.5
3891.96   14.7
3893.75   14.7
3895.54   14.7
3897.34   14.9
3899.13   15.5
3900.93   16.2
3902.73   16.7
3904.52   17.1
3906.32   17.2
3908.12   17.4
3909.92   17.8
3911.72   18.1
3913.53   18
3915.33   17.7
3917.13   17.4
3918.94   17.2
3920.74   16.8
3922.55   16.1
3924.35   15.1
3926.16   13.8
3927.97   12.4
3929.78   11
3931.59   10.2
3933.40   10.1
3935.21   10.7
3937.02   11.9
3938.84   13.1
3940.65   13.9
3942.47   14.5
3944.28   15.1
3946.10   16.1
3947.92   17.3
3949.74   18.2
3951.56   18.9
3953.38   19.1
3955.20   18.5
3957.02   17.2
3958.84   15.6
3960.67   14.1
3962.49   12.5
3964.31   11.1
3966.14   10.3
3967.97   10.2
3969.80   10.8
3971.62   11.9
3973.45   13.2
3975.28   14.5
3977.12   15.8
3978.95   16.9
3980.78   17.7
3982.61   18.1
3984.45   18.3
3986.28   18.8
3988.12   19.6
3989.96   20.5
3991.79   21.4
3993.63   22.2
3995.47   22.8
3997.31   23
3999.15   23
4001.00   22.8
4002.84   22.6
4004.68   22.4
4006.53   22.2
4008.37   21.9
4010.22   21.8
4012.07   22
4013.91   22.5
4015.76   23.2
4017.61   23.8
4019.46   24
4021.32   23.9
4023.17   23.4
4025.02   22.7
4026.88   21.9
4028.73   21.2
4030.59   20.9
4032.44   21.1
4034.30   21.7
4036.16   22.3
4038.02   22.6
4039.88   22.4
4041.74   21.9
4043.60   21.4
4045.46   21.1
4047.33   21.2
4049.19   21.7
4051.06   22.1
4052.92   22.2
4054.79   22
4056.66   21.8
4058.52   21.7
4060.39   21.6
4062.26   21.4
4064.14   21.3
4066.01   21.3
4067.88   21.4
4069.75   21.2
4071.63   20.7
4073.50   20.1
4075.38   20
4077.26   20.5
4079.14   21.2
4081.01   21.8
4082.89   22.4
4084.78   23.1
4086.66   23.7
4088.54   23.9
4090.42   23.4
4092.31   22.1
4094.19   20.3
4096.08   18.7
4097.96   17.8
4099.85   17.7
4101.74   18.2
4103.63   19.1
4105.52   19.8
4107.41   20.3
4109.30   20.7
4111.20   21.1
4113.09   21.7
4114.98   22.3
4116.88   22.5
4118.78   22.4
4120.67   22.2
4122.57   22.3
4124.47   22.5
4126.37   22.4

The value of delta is 3843.87 angstrom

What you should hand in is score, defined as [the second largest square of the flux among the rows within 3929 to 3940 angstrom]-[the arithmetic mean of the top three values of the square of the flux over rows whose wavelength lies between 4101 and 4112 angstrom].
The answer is -287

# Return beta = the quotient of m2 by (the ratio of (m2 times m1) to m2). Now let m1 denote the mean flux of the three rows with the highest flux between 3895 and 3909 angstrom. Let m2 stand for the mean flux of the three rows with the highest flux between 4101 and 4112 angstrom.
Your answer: 1.20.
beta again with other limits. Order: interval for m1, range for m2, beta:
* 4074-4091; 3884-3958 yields 0.80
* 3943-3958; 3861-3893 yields 0.83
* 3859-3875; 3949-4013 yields 1.47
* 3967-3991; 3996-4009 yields 1.17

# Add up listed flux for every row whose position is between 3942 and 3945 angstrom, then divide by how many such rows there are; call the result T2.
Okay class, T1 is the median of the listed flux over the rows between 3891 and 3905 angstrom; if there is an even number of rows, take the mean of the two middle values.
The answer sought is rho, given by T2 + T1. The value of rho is 30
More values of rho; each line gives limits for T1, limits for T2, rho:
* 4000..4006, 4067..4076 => 43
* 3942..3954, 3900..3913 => 35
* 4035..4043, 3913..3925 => 39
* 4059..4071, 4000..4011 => 44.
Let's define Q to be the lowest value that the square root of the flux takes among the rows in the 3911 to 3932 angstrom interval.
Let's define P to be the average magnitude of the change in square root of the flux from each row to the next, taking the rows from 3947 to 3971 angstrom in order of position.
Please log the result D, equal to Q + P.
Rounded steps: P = 0.123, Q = 3.2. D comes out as 3.3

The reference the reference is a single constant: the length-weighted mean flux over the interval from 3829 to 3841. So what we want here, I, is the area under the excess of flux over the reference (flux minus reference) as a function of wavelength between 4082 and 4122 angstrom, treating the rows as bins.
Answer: 413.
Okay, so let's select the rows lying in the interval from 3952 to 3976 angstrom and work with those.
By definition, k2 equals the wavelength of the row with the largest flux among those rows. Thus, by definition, 3953.38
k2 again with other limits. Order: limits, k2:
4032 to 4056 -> 4038.02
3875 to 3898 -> 3897.34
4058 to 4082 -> 4081.01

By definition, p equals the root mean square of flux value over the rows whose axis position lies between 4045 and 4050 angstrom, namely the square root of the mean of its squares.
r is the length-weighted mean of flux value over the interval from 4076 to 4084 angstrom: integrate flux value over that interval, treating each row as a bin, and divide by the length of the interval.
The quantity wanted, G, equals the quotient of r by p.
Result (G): 1.00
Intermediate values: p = 21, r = 21.4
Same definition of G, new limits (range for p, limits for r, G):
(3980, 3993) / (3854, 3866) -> 0.78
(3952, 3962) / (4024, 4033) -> 1.27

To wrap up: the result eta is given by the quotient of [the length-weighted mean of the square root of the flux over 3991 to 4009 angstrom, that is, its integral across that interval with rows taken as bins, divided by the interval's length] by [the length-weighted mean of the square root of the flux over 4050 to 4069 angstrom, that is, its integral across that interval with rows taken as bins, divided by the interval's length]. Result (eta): 1.02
